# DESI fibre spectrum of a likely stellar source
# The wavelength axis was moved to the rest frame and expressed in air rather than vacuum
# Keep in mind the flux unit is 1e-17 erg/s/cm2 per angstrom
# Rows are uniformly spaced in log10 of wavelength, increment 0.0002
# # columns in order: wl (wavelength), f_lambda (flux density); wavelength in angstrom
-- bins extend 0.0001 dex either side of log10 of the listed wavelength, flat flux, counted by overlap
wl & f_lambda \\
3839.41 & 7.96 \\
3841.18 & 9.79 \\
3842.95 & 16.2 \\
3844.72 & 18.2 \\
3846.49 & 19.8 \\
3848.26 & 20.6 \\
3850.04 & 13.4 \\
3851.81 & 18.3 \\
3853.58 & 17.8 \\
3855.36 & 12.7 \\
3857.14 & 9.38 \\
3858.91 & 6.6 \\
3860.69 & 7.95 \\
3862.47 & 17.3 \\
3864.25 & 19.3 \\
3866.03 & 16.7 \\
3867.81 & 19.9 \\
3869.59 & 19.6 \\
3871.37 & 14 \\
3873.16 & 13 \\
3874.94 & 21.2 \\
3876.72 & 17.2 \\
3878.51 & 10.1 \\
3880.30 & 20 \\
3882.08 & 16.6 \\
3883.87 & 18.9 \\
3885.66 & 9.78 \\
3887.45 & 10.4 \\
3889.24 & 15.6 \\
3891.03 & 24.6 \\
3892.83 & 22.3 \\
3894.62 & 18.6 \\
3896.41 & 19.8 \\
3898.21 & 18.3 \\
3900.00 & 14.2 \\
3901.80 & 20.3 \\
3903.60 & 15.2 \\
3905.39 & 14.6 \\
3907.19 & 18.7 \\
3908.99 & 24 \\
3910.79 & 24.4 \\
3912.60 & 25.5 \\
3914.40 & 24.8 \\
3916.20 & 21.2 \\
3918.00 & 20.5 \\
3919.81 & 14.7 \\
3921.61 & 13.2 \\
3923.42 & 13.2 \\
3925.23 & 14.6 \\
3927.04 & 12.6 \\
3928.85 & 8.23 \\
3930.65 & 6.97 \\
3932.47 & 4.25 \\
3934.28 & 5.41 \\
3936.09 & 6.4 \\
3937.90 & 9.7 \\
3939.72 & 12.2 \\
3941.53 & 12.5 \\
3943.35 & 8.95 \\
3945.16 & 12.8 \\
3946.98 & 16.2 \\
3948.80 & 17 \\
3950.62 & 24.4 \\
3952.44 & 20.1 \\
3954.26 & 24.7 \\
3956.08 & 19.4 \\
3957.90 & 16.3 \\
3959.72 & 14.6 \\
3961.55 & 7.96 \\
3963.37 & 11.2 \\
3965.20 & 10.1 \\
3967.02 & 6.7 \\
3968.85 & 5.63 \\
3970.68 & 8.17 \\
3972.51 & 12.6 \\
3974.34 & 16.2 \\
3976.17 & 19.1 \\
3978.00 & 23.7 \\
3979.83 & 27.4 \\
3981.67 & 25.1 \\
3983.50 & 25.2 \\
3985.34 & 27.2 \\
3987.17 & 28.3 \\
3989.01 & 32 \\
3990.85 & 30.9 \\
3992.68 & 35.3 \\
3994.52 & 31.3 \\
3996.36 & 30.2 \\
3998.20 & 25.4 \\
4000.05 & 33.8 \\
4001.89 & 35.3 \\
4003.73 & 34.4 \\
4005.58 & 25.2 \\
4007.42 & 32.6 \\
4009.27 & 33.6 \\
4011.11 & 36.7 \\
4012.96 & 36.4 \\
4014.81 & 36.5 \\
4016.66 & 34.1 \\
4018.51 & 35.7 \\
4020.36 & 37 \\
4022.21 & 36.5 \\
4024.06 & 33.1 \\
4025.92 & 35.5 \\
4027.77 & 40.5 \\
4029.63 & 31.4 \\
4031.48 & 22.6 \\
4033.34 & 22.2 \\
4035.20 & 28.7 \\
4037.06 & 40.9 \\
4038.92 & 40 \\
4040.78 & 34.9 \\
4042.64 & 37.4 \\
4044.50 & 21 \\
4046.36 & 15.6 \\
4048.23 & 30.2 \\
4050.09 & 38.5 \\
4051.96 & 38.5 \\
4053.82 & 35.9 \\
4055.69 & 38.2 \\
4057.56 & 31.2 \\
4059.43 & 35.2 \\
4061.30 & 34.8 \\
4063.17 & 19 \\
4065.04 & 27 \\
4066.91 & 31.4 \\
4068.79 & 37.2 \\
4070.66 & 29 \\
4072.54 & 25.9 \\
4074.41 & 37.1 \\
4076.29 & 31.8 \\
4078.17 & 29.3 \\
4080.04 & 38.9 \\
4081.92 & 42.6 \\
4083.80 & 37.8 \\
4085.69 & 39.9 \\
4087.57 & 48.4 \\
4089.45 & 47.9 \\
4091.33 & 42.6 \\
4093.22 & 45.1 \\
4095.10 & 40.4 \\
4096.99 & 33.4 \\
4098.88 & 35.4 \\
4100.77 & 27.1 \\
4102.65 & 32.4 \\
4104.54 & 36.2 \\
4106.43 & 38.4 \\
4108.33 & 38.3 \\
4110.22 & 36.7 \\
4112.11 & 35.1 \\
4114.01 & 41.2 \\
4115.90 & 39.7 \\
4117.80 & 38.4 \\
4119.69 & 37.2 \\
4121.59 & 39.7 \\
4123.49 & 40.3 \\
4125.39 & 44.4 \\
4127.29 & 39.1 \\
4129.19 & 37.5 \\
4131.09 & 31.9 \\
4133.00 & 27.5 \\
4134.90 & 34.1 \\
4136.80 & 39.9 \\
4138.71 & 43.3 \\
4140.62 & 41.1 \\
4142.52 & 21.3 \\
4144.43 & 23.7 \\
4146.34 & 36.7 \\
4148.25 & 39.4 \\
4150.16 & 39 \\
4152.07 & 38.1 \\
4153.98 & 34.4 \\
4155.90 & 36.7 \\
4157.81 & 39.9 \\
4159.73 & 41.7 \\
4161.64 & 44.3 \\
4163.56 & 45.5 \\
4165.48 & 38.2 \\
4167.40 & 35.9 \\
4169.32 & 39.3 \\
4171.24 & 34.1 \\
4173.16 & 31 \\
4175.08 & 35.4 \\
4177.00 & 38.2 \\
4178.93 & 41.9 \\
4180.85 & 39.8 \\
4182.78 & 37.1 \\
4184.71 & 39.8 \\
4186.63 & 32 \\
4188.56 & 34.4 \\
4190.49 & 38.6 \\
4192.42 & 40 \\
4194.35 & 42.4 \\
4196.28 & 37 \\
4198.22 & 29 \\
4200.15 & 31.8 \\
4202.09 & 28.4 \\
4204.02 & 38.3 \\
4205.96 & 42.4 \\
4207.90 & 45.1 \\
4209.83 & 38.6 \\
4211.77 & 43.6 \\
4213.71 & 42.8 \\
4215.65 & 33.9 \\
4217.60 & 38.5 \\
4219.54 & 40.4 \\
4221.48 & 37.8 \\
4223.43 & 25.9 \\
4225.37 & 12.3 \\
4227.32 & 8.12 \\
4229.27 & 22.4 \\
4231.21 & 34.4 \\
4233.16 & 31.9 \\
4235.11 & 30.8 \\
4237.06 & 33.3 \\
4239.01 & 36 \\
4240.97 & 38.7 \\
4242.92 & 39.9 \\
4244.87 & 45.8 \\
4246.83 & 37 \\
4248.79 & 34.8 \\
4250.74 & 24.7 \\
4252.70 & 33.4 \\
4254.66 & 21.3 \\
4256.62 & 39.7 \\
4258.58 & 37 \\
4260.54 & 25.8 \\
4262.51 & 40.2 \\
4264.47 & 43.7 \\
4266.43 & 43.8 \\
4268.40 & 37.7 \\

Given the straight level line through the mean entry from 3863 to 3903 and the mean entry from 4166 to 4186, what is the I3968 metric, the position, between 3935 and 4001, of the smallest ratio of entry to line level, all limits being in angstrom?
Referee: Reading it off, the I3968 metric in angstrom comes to 3968.85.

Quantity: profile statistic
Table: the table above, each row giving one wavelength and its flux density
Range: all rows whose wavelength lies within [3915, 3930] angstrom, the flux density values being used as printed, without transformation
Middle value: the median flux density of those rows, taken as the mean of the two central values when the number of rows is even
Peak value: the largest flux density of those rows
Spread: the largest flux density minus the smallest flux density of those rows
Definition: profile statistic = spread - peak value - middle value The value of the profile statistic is -22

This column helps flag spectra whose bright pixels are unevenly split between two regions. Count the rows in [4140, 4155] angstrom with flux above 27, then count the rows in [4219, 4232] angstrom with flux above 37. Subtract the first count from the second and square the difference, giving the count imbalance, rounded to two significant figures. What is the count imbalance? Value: 16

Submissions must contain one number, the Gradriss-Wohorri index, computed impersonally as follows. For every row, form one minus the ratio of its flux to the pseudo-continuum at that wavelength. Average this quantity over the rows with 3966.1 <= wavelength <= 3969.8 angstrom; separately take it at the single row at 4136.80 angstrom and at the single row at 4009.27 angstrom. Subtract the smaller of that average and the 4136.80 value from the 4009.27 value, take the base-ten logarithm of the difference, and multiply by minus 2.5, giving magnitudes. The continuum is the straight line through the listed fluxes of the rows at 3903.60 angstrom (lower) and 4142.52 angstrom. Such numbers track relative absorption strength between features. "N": 5.13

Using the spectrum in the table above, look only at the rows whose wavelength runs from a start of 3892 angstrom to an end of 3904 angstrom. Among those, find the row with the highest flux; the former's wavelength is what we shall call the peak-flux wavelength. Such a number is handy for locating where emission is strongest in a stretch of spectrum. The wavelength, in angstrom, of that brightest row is 3892.83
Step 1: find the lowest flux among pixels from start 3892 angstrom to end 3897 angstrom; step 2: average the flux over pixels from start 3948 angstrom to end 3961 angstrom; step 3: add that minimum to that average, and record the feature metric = 38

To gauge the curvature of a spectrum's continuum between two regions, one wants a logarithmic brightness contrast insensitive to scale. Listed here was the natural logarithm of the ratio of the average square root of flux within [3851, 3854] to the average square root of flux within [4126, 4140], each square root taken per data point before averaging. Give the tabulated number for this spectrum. -0.35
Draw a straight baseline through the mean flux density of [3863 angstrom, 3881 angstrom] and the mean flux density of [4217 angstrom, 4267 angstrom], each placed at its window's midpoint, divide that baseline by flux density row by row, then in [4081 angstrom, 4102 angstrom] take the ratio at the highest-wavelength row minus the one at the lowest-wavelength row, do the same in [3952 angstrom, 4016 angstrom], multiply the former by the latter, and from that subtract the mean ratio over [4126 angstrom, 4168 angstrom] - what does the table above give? -0.96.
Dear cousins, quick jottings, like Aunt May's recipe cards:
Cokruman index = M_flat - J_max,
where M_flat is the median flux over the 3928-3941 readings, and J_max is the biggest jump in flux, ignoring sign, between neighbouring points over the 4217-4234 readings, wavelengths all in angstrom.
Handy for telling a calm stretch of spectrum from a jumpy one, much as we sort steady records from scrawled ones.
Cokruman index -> -7.3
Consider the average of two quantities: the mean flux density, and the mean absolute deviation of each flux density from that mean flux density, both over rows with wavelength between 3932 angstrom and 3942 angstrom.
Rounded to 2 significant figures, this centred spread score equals 5.7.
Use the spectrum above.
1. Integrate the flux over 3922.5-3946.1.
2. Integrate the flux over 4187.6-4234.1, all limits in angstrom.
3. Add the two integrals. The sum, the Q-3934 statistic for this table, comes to 1817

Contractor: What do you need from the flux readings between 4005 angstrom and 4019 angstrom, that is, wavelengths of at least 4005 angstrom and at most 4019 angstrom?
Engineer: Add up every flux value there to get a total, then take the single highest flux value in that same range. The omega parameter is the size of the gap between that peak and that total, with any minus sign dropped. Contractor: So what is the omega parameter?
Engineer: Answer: 234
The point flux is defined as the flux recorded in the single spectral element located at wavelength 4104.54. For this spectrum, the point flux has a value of 36.2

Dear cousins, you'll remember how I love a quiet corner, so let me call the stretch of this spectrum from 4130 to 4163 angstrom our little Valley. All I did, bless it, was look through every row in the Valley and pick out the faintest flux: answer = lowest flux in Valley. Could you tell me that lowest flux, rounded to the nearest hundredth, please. 21.30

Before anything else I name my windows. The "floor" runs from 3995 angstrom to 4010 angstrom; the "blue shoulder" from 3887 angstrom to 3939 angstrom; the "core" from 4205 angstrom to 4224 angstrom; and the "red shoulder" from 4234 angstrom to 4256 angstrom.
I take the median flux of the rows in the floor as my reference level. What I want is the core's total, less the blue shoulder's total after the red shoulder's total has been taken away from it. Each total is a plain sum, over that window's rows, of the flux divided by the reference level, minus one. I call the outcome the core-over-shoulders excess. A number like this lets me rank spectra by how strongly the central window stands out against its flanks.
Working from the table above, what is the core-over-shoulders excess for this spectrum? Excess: 17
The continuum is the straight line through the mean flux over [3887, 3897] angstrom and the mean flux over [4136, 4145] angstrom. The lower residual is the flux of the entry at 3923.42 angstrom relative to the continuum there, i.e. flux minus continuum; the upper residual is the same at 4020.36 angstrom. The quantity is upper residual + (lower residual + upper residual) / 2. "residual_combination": 12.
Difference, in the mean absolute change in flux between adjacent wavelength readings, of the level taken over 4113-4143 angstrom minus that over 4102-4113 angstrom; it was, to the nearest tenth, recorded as 2.5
